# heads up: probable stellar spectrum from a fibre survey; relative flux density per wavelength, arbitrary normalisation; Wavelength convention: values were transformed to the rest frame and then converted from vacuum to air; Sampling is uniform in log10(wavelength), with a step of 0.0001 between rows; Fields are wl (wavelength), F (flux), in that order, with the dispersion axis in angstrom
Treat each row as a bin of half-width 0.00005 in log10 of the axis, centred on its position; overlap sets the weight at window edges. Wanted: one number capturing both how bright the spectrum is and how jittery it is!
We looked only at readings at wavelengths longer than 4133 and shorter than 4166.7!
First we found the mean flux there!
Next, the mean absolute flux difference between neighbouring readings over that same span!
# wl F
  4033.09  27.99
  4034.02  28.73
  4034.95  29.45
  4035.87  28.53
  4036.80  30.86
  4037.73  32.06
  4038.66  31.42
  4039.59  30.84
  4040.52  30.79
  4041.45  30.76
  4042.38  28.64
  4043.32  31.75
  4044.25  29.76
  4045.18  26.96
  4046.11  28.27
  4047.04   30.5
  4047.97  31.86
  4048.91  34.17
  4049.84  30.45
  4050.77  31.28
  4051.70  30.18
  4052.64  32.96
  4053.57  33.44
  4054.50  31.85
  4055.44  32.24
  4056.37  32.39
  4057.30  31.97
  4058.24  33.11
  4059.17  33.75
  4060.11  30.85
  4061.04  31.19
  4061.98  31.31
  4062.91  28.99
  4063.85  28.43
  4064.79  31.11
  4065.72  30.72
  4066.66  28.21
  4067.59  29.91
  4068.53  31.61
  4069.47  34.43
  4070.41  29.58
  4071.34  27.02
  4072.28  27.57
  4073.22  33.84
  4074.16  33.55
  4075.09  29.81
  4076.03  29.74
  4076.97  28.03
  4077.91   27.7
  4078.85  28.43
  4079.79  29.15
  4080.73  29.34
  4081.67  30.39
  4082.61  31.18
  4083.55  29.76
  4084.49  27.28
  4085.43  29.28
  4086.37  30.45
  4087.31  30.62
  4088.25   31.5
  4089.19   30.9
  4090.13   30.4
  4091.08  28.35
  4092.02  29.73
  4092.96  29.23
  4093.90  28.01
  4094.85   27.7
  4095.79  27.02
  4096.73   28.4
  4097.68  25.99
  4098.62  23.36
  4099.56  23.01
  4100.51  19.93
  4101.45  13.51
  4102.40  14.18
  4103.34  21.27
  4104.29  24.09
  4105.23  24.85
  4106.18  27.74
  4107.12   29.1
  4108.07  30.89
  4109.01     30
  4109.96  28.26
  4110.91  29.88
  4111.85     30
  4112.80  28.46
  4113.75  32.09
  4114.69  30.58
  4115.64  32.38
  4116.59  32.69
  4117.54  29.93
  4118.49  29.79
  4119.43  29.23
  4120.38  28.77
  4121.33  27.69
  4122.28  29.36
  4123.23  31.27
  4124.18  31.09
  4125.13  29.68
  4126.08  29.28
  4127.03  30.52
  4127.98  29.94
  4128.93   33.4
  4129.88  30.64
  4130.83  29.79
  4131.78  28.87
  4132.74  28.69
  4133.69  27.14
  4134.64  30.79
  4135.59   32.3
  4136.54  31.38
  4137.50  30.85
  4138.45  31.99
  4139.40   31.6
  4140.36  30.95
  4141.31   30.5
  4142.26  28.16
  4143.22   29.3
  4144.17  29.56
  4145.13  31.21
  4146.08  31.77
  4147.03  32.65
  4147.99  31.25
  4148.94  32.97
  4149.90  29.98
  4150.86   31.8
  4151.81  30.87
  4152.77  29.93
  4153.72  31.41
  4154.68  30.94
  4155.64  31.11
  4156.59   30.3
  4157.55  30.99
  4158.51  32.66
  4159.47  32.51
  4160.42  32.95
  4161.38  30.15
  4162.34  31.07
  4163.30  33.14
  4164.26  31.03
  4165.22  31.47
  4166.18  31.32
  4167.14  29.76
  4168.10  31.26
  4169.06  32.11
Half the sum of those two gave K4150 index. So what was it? 16.1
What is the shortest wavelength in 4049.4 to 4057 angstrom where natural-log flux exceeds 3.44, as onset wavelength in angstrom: 4050.77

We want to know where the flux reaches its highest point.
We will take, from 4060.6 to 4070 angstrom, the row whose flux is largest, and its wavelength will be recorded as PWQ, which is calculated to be 4069.47 angstrom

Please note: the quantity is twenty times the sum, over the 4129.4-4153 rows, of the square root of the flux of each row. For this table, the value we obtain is 2765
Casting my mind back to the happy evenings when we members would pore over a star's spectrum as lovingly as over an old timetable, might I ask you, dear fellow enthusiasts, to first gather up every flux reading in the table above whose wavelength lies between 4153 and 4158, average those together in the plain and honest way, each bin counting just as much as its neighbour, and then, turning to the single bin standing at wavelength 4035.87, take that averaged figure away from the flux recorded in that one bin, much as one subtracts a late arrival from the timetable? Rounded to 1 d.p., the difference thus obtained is -2.4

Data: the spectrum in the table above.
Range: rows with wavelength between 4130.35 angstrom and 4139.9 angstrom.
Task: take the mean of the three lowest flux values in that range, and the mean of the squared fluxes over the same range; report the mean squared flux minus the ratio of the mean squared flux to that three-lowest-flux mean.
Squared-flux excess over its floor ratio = 890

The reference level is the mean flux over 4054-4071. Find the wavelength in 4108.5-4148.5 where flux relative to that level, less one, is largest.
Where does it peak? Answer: 4128.93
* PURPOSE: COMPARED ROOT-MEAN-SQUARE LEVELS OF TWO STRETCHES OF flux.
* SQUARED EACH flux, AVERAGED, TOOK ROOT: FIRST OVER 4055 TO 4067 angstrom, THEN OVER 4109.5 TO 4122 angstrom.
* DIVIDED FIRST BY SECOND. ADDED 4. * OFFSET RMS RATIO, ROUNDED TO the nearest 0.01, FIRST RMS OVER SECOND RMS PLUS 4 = 5.04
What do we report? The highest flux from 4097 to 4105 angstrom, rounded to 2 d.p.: 25.99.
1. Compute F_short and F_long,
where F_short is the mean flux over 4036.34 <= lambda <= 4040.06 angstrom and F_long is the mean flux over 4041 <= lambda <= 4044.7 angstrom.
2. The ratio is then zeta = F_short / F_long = 1.04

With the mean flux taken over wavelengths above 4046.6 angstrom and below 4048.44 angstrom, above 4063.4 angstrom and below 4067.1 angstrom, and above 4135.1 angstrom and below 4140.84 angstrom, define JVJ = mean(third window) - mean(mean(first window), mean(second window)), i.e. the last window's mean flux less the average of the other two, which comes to 1.1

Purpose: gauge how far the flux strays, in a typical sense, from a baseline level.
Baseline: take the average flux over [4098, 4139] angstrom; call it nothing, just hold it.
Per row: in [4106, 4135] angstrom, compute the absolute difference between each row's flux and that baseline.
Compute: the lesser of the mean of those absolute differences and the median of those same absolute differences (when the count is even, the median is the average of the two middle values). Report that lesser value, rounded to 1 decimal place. 1.5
